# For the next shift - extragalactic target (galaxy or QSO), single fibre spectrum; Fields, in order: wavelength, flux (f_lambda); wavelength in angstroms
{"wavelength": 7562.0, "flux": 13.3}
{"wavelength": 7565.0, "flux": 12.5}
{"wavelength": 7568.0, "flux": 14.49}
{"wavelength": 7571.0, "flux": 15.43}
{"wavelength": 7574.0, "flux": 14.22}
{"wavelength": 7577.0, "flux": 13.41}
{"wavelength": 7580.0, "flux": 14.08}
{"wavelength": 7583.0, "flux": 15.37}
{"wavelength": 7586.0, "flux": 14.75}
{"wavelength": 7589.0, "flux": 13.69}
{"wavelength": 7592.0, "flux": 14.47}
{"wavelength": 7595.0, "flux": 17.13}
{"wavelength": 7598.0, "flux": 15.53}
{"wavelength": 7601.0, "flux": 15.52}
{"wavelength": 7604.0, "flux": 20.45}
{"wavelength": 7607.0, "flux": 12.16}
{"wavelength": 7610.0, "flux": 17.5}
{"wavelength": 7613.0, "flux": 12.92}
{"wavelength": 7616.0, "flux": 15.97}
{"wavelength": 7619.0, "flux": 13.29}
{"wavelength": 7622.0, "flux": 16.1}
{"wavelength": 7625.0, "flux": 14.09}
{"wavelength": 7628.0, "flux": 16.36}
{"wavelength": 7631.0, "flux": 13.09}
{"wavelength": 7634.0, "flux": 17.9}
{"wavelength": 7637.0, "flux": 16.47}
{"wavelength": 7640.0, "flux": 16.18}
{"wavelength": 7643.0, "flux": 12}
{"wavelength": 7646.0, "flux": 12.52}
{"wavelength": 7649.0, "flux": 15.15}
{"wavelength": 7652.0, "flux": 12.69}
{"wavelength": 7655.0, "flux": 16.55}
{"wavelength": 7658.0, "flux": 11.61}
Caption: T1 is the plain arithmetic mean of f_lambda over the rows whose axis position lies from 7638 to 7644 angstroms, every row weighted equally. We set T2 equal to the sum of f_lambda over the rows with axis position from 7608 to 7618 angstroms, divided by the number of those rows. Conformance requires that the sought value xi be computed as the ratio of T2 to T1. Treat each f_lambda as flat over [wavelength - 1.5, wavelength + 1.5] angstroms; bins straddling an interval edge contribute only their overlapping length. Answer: 1.10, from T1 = 14.1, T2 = 15.5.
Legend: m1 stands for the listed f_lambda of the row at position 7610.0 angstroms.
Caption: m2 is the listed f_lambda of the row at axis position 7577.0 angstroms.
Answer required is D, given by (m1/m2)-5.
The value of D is -3.70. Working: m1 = 17.5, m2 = 13.41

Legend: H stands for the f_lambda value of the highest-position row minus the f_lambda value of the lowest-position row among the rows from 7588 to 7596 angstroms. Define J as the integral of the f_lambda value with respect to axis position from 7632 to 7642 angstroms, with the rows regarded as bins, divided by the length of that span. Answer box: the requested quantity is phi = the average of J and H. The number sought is 9.9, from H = 3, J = 16.4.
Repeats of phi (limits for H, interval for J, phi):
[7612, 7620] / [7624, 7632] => 7.5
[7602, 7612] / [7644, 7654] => 5.3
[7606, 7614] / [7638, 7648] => 7.3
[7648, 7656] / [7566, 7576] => 8.0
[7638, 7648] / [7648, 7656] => 5.5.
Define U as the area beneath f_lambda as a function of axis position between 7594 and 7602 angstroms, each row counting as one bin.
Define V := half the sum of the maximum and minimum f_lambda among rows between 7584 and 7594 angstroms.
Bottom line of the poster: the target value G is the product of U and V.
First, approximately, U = 128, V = 14.2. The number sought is 1823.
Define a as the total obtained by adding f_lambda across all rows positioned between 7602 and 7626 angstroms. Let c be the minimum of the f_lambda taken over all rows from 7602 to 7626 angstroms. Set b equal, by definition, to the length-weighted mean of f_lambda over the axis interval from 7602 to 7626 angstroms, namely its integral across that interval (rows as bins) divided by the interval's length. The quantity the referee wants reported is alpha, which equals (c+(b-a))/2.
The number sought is -47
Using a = 122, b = 15.3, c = 12.16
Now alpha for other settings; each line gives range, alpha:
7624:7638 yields -25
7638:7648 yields -7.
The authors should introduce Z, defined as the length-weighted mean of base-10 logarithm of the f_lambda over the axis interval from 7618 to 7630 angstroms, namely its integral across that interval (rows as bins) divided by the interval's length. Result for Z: 1.17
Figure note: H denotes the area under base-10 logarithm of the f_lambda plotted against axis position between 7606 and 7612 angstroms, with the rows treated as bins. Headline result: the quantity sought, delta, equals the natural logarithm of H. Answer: 1.95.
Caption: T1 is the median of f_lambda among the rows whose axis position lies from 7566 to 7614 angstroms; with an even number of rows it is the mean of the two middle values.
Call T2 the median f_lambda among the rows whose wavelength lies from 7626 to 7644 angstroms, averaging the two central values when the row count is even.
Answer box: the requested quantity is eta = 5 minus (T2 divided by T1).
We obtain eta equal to 3.89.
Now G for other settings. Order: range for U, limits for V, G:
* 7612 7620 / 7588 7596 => 1748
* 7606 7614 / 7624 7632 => 1696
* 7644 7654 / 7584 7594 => 1925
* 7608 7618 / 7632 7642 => 2588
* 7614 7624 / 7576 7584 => 2153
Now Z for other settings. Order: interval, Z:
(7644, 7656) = 1.14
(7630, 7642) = 1.20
